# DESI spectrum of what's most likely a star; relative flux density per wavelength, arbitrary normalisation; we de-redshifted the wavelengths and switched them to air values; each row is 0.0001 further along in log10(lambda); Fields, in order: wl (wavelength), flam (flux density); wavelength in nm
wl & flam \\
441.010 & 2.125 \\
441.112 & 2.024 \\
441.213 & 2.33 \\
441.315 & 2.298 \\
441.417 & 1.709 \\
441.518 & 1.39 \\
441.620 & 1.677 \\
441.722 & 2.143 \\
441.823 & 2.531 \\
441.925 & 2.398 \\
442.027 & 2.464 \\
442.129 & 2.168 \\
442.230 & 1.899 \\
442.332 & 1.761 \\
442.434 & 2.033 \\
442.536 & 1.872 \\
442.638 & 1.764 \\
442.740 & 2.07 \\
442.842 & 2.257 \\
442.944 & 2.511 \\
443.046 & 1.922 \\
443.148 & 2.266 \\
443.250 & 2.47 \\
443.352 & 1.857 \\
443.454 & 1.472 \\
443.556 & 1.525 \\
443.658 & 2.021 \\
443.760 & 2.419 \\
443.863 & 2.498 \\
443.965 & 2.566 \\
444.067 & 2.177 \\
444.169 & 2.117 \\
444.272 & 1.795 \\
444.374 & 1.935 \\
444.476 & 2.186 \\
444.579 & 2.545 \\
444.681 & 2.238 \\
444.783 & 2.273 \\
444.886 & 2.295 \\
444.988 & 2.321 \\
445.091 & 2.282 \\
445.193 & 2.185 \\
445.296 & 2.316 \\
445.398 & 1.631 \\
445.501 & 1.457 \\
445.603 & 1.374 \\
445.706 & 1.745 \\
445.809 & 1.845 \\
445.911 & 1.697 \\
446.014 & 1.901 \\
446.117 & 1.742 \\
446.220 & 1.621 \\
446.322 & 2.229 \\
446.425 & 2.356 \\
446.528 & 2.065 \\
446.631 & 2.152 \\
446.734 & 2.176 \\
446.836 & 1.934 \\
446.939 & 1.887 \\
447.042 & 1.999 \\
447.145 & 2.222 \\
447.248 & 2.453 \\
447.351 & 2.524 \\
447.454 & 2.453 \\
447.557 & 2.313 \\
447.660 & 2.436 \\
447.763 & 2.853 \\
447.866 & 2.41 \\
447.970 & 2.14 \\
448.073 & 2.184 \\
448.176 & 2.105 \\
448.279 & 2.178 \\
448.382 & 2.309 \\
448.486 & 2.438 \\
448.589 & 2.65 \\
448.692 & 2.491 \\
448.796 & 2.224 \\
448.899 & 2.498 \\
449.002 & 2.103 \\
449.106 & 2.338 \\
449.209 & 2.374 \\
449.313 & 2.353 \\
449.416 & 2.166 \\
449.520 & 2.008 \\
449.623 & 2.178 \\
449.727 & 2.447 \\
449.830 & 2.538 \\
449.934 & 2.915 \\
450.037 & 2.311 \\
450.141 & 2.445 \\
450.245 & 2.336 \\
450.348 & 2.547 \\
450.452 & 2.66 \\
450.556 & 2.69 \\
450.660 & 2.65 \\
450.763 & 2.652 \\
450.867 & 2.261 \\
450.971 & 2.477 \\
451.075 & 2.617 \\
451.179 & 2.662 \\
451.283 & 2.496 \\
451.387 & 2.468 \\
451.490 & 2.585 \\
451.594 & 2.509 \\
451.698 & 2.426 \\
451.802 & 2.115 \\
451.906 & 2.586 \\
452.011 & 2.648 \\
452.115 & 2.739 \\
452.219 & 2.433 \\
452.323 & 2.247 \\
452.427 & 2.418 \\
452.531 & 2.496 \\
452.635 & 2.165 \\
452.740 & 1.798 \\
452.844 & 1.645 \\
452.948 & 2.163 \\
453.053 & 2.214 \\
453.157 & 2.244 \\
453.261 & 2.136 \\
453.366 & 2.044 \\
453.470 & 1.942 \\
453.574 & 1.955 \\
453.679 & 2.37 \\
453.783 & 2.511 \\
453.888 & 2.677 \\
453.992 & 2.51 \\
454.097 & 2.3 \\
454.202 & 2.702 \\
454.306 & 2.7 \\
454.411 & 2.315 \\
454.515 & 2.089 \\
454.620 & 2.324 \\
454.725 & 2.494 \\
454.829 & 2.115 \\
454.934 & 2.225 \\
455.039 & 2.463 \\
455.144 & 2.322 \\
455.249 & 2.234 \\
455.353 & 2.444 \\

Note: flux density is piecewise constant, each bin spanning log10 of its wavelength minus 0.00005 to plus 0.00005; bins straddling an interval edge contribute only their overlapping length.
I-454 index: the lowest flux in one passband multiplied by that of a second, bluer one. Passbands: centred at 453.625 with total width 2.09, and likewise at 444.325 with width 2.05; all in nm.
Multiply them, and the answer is 2.4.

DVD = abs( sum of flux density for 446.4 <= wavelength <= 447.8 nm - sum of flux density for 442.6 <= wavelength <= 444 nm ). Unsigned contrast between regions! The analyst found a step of 2.2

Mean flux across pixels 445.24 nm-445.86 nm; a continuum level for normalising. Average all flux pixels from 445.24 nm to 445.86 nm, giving 1.73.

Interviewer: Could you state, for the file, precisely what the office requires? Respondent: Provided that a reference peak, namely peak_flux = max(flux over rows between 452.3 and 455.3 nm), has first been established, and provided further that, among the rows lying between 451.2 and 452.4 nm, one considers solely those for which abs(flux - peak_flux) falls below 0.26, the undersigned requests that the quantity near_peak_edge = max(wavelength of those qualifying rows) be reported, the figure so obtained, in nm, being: 452.115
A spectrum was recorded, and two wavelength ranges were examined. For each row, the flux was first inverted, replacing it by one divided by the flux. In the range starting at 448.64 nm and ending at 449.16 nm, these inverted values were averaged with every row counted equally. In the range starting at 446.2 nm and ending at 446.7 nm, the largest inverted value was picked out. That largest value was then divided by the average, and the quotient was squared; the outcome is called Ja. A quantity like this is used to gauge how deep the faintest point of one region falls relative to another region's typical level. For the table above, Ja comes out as 2.0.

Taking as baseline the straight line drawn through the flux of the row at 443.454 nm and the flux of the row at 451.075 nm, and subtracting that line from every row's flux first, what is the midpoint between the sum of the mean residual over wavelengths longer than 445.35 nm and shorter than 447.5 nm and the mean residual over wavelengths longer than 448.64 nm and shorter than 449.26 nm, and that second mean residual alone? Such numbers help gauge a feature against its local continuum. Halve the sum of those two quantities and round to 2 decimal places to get 0.07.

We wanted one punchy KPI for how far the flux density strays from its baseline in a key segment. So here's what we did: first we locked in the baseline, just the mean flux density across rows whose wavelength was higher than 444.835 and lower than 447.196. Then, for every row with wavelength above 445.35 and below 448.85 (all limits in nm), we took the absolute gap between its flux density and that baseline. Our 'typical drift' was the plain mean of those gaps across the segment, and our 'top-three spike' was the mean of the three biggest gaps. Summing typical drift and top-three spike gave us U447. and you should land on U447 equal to 1.04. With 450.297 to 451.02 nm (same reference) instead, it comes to 1.28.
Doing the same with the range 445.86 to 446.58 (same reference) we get 0.58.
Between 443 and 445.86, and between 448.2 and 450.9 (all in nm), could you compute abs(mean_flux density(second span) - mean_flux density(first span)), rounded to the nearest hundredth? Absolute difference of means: 0.35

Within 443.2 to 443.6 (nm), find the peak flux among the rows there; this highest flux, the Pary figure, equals 2.47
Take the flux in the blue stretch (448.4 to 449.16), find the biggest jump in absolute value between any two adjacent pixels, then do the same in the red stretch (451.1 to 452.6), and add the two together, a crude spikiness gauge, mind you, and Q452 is 0.87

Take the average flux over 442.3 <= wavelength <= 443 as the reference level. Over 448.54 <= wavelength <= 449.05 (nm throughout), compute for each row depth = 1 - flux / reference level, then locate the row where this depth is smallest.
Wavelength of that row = 448.589 nm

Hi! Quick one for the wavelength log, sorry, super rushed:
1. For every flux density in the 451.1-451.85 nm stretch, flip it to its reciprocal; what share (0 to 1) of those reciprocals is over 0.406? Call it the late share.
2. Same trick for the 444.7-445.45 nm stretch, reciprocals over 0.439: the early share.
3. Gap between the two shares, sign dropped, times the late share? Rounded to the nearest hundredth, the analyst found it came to 0.04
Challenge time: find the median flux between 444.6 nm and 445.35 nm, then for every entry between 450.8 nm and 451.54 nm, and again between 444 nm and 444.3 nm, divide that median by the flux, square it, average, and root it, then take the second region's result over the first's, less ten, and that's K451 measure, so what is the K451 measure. -8.8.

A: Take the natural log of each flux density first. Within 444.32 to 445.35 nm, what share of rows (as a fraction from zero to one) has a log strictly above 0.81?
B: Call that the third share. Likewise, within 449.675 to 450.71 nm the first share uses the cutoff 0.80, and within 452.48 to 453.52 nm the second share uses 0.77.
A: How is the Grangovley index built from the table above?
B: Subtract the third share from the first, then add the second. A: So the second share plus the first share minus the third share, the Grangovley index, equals 0.90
